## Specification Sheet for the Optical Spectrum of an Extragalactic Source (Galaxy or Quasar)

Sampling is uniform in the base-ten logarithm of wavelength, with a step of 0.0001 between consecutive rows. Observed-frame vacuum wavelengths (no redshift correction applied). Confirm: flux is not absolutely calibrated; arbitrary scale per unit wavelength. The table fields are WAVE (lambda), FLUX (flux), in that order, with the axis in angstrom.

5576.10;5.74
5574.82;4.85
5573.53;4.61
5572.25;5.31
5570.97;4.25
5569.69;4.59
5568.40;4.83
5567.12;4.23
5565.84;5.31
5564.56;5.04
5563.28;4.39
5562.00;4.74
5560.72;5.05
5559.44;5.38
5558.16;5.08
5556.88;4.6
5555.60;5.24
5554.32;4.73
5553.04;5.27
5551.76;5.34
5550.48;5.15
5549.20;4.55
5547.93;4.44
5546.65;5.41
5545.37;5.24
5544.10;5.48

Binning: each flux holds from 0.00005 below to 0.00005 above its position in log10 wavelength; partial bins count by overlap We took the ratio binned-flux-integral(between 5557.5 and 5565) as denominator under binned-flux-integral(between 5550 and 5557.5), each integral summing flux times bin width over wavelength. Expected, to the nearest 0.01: 1.02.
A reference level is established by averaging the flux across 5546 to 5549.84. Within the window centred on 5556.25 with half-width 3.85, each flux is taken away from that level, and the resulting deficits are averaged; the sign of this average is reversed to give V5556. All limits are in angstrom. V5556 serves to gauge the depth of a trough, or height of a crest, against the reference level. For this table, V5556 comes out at 0.25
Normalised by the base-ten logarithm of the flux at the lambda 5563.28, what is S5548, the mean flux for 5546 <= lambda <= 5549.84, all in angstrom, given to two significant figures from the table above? 7.5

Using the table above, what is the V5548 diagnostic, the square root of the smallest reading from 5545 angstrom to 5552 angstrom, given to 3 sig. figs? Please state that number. 2.11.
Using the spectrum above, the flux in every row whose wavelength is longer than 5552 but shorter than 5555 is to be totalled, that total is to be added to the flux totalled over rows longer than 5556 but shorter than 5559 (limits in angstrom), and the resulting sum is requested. 19.7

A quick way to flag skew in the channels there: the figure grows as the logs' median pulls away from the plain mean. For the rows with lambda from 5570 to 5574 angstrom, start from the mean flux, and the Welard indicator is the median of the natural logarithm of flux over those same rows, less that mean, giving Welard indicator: -3.20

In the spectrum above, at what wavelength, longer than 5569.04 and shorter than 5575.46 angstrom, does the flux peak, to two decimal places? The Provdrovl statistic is 5572.25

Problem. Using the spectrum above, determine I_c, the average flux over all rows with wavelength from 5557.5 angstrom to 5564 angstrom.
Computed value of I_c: 4.93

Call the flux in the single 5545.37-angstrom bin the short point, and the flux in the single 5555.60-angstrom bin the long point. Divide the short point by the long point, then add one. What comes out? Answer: 2.00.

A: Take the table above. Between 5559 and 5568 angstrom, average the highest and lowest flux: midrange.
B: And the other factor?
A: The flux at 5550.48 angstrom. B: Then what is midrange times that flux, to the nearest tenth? 24.7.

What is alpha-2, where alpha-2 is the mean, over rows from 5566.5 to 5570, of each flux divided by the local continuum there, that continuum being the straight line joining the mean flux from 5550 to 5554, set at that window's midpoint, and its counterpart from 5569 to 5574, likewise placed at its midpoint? 0.95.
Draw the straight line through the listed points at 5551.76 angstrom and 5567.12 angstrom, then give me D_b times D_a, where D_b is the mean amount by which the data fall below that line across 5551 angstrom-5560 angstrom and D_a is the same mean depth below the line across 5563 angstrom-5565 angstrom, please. 0.01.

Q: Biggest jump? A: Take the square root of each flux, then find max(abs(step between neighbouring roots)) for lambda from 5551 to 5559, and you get 0.144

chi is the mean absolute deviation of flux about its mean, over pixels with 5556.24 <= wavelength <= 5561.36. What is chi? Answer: 0.214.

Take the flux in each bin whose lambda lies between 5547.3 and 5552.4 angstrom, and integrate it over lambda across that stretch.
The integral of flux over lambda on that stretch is 24.9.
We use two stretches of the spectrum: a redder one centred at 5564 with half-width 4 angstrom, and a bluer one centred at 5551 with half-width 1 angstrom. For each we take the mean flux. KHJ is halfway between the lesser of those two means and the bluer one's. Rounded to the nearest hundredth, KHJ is 5.02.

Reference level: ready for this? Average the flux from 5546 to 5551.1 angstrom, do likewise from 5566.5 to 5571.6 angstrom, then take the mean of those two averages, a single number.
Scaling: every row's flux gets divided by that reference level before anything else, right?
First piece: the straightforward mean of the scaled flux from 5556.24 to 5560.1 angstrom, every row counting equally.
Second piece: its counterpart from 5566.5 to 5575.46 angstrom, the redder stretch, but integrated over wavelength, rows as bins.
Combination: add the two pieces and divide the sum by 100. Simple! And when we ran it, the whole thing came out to 0.100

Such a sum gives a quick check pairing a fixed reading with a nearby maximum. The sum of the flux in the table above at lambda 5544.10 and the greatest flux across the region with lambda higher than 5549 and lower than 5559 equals 10.8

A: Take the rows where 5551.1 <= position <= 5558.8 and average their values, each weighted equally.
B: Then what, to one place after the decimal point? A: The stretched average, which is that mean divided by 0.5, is 10.1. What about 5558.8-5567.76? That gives 9.8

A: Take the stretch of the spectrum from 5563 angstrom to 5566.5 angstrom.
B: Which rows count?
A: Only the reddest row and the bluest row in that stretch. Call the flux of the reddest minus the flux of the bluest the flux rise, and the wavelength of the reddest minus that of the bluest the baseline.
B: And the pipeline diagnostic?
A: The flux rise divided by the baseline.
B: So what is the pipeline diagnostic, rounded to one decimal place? 0.4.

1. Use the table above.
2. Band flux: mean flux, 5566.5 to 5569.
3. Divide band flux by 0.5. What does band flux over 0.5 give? 9.1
